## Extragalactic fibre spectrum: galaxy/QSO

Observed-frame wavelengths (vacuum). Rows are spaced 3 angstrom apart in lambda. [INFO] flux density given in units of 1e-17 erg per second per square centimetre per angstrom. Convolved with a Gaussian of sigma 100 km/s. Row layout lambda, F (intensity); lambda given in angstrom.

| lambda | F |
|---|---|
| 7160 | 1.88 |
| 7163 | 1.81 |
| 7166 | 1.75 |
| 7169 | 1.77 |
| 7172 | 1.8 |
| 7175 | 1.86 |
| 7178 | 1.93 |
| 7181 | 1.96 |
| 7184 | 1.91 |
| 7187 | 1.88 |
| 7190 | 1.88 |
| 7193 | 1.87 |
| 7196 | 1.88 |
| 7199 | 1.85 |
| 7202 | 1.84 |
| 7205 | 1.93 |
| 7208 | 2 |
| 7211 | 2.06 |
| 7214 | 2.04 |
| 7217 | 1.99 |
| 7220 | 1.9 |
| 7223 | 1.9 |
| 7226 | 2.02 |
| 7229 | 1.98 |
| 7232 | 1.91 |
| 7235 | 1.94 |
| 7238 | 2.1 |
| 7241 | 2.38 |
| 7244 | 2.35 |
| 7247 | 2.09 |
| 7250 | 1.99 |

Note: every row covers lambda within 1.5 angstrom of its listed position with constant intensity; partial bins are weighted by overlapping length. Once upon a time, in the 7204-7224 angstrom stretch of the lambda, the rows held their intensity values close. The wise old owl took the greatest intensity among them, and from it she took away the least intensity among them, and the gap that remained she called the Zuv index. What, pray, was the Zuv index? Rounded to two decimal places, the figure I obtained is 0.16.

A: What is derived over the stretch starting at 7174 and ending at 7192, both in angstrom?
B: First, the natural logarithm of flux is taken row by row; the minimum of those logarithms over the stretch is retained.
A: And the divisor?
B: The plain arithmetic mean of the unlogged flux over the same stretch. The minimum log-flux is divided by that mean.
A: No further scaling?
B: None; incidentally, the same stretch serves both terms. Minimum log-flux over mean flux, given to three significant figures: 0.326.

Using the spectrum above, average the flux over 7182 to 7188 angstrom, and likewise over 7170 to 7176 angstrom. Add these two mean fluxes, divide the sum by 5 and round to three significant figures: 0.745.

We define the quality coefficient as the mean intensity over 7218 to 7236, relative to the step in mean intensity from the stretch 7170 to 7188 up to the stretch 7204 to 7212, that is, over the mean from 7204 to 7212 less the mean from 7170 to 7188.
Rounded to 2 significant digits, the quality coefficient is 18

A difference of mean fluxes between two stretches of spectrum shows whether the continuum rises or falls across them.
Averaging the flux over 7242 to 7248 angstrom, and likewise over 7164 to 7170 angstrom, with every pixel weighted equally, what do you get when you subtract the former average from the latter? -0.5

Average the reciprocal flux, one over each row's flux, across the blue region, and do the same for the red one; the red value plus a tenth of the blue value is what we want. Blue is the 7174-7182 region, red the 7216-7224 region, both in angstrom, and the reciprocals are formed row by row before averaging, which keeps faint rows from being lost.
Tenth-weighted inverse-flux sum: 0.57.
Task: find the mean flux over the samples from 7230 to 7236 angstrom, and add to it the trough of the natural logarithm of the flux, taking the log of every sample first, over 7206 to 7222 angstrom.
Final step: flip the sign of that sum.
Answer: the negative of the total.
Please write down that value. -2.57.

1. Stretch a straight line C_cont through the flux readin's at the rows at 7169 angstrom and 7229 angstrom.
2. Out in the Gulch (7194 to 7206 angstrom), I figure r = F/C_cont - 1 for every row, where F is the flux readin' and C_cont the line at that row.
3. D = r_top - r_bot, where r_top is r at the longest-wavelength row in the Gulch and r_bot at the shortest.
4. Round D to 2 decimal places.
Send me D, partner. 0.01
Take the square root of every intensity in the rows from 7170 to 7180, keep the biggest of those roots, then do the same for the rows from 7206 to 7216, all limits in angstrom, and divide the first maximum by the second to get 0.97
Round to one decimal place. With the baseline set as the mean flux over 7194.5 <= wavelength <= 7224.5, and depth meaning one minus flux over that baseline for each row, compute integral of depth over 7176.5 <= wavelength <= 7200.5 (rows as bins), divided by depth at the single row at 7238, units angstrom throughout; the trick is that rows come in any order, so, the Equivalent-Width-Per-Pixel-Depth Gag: -6.6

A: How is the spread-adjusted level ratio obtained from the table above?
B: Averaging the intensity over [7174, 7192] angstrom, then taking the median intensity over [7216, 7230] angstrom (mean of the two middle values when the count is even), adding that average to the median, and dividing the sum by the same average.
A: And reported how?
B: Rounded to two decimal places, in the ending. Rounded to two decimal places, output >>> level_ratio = 2.04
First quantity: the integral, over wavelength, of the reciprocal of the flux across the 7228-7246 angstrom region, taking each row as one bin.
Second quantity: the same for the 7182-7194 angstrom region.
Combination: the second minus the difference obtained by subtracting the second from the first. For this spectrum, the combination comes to 4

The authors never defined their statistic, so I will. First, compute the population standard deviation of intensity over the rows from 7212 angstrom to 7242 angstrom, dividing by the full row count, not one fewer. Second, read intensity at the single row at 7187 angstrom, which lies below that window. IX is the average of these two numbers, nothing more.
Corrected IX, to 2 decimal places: 1.01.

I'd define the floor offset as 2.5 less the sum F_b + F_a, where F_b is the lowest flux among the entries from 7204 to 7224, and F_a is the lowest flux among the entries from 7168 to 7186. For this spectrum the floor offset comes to -1.17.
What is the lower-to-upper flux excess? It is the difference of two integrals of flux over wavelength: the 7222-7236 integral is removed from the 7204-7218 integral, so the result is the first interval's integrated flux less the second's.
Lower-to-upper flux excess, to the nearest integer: 1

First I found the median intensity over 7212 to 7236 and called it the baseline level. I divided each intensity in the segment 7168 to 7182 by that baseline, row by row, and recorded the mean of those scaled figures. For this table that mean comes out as 0.95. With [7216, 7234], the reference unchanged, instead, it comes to 0.99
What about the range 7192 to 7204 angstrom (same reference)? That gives 0.95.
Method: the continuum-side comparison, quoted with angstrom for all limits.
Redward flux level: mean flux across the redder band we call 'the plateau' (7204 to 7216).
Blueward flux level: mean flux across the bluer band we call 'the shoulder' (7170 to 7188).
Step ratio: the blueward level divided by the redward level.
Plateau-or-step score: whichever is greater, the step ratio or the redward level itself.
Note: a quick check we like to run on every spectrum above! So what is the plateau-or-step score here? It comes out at 2.01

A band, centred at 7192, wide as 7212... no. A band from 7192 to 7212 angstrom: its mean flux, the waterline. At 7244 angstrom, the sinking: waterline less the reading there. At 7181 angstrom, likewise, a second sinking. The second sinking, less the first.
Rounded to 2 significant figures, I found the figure 0.39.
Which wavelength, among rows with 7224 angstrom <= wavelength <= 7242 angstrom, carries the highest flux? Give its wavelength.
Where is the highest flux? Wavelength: 7241 angstrom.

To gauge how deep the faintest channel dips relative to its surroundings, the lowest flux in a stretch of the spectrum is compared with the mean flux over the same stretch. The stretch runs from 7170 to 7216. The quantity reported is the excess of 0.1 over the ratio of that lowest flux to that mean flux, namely -0.841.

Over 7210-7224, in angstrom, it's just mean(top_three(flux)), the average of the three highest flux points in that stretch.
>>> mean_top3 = 2.03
